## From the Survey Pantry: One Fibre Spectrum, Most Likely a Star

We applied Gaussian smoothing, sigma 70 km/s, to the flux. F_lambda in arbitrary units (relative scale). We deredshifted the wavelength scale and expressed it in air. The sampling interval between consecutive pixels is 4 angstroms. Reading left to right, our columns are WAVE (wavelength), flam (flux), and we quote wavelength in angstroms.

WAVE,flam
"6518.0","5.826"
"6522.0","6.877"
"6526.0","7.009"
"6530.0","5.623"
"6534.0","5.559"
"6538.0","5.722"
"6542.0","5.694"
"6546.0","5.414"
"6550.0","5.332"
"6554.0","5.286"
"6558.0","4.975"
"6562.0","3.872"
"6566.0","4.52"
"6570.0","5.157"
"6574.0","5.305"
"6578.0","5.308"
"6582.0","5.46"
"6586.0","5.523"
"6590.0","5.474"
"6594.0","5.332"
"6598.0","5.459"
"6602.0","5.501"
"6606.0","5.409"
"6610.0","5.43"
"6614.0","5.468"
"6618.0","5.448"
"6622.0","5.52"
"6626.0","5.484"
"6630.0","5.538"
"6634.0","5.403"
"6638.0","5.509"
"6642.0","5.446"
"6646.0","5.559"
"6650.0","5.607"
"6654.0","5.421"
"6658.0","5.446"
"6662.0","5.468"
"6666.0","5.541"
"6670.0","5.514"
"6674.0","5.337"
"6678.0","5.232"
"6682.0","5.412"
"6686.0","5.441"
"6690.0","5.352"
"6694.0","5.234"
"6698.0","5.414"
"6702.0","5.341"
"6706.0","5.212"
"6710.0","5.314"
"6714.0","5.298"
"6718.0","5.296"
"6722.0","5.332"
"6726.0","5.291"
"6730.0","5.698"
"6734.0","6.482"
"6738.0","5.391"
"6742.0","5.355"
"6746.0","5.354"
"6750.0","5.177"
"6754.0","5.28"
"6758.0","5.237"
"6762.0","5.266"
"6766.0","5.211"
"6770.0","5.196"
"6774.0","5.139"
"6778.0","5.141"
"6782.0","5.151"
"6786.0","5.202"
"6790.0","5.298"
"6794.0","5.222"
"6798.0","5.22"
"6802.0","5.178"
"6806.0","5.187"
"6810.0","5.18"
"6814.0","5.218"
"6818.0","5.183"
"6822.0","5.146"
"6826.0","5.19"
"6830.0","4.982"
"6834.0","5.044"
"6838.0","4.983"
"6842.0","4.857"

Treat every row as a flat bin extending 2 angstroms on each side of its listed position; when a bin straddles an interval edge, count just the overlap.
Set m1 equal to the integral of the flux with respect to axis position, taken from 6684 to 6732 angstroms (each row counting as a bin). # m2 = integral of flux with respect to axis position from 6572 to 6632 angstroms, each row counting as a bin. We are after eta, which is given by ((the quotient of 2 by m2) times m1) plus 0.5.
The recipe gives 2.1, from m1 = 257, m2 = 327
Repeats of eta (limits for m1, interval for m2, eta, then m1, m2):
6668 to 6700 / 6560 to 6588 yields 2.9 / 172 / 141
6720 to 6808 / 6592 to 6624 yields 5.9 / 468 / 174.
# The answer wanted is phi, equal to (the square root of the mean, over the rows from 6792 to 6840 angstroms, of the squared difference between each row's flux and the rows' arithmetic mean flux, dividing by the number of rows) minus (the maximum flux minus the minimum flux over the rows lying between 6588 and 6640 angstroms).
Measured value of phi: -0.1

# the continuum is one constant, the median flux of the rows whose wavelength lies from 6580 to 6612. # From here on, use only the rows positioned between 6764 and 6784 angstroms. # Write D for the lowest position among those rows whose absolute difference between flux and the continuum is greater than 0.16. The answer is 6766.0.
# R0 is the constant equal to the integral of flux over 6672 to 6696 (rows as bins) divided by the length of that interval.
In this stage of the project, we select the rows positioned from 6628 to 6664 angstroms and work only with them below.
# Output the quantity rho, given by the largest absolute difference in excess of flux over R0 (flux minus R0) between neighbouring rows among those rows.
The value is 0.19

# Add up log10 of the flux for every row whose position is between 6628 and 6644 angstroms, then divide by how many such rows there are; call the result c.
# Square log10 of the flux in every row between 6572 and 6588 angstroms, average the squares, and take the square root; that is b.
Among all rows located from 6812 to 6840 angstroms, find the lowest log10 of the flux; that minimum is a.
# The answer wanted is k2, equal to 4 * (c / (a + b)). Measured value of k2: 2.07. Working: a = 0.697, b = 0.732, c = 0.74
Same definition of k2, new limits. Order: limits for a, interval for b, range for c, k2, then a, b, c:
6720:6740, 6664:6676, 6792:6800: 1.97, 0.724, 0.737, 0.72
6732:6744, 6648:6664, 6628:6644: 2.01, 0.729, 0.739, 0.74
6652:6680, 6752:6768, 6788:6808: 2.00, 0.719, 0.720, 0.72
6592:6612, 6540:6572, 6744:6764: 2.02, 0.727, 0.701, 0.72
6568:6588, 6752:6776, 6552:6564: 1.87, 0.712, 0.718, 0.67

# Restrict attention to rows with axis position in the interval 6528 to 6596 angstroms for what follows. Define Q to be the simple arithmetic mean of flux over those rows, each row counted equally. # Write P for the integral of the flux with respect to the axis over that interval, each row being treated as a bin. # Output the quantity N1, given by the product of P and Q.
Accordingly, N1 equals 1887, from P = 358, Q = 5.27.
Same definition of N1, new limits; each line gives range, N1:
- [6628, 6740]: 3324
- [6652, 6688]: 1059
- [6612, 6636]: 720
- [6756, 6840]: 2245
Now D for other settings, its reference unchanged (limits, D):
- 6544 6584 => 6554.0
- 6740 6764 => 6750.0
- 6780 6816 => 6782.0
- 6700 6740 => 6706.0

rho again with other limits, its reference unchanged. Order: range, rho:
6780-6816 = 0.10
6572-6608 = 0.15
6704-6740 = 1.09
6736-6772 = 0.18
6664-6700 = 0.18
